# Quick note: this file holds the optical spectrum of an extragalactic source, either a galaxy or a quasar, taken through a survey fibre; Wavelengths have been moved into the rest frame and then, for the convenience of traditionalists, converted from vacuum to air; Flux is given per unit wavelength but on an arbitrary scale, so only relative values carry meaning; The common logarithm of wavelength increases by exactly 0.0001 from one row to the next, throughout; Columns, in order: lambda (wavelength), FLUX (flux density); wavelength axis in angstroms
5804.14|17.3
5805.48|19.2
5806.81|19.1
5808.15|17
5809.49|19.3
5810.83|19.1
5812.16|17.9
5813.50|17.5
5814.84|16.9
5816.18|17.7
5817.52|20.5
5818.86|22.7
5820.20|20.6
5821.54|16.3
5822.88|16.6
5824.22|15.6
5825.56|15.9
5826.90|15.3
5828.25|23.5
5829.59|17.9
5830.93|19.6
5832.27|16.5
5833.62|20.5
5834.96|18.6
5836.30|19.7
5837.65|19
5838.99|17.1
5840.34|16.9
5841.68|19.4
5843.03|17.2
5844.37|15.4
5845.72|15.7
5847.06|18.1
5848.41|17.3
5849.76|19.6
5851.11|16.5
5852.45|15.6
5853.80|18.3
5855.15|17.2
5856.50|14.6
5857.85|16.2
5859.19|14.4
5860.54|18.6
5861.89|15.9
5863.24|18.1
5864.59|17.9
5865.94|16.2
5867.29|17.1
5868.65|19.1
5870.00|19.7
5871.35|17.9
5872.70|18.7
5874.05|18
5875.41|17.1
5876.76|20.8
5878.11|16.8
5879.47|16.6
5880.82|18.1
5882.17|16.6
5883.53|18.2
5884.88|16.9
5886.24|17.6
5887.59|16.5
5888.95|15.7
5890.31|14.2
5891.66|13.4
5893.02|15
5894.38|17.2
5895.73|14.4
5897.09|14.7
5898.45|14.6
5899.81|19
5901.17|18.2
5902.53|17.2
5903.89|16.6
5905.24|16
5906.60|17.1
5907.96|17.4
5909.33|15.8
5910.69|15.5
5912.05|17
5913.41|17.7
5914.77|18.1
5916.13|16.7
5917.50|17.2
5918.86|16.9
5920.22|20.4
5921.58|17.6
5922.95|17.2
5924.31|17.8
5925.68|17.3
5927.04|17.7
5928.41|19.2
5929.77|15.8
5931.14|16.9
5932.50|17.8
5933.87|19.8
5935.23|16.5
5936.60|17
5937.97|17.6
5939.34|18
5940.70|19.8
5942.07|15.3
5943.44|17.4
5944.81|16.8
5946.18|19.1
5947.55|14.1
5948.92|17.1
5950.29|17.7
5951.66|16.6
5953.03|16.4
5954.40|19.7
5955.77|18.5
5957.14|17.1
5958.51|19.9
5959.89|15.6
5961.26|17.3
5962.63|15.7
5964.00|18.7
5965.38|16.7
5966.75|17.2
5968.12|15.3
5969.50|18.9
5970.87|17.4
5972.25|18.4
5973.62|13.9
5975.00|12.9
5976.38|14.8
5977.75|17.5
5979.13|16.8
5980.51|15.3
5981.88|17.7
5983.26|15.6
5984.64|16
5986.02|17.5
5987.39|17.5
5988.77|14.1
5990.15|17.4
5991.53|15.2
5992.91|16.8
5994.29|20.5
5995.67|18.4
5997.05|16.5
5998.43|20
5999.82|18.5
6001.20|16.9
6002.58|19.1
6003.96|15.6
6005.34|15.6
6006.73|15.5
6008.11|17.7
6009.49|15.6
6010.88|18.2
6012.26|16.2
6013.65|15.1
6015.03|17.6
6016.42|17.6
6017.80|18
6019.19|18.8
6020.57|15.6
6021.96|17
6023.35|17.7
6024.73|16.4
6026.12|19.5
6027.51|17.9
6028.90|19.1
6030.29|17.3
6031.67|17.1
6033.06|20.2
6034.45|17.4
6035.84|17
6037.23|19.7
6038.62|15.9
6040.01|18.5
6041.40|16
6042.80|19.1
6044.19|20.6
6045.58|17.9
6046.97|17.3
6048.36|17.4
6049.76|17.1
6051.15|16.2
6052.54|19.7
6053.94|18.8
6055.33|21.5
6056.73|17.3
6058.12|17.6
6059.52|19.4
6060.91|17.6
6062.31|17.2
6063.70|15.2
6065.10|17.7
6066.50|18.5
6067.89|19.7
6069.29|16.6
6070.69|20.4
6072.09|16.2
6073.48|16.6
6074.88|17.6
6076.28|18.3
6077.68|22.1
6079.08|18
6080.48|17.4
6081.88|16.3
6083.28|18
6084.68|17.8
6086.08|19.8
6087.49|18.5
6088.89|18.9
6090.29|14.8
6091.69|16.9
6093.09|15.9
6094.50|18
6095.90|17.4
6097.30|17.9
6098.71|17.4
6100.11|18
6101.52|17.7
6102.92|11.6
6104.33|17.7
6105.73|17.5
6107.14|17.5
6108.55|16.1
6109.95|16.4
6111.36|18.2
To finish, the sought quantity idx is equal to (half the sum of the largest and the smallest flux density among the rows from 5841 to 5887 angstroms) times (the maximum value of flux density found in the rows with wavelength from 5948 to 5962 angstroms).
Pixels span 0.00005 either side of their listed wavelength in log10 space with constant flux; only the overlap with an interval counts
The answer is 350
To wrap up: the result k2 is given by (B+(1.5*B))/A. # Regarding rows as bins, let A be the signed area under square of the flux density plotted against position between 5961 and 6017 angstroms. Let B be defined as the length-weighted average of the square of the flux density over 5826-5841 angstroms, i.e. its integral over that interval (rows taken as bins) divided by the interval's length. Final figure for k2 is 0.05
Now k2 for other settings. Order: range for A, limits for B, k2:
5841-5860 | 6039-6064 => 0.15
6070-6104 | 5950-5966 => 0.07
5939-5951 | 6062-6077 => 0.22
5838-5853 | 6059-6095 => 0.18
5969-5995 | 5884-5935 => 0.10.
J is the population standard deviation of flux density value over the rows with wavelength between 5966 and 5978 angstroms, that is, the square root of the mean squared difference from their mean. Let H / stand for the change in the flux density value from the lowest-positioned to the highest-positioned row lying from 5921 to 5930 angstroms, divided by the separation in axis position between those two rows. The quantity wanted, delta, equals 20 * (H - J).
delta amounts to -44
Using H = -0.22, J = 2.0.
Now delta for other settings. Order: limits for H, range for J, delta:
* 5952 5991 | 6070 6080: -38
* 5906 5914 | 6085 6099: -26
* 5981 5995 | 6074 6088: -25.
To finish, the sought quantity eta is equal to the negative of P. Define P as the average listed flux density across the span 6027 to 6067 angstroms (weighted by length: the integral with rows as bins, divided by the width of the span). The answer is -18.0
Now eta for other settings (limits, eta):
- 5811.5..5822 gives -18.8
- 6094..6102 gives -17.7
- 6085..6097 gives -17.5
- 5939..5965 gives -17.4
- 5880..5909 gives -16.4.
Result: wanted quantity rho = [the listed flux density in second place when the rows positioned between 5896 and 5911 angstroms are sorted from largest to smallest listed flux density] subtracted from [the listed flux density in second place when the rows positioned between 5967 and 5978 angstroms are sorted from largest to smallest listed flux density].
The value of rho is 0.2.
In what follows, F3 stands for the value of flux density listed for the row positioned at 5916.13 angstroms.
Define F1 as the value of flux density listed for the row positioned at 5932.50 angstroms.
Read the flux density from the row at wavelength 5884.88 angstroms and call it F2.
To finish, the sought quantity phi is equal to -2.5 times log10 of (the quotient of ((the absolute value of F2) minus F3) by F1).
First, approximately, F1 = 17.8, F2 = 16.9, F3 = 16.7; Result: 4.9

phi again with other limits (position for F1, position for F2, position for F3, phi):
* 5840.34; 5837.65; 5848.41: 2.5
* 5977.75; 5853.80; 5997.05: 2.5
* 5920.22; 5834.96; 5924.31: 3.5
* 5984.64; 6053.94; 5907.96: 2.6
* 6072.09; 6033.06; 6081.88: 1.5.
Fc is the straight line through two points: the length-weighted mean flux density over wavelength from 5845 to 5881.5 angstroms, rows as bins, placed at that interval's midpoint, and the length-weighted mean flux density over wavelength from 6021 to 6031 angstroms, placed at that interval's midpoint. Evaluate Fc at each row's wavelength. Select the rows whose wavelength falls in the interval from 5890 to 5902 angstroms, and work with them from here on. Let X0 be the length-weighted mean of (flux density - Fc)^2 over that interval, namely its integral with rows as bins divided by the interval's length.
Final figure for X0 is 6.7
